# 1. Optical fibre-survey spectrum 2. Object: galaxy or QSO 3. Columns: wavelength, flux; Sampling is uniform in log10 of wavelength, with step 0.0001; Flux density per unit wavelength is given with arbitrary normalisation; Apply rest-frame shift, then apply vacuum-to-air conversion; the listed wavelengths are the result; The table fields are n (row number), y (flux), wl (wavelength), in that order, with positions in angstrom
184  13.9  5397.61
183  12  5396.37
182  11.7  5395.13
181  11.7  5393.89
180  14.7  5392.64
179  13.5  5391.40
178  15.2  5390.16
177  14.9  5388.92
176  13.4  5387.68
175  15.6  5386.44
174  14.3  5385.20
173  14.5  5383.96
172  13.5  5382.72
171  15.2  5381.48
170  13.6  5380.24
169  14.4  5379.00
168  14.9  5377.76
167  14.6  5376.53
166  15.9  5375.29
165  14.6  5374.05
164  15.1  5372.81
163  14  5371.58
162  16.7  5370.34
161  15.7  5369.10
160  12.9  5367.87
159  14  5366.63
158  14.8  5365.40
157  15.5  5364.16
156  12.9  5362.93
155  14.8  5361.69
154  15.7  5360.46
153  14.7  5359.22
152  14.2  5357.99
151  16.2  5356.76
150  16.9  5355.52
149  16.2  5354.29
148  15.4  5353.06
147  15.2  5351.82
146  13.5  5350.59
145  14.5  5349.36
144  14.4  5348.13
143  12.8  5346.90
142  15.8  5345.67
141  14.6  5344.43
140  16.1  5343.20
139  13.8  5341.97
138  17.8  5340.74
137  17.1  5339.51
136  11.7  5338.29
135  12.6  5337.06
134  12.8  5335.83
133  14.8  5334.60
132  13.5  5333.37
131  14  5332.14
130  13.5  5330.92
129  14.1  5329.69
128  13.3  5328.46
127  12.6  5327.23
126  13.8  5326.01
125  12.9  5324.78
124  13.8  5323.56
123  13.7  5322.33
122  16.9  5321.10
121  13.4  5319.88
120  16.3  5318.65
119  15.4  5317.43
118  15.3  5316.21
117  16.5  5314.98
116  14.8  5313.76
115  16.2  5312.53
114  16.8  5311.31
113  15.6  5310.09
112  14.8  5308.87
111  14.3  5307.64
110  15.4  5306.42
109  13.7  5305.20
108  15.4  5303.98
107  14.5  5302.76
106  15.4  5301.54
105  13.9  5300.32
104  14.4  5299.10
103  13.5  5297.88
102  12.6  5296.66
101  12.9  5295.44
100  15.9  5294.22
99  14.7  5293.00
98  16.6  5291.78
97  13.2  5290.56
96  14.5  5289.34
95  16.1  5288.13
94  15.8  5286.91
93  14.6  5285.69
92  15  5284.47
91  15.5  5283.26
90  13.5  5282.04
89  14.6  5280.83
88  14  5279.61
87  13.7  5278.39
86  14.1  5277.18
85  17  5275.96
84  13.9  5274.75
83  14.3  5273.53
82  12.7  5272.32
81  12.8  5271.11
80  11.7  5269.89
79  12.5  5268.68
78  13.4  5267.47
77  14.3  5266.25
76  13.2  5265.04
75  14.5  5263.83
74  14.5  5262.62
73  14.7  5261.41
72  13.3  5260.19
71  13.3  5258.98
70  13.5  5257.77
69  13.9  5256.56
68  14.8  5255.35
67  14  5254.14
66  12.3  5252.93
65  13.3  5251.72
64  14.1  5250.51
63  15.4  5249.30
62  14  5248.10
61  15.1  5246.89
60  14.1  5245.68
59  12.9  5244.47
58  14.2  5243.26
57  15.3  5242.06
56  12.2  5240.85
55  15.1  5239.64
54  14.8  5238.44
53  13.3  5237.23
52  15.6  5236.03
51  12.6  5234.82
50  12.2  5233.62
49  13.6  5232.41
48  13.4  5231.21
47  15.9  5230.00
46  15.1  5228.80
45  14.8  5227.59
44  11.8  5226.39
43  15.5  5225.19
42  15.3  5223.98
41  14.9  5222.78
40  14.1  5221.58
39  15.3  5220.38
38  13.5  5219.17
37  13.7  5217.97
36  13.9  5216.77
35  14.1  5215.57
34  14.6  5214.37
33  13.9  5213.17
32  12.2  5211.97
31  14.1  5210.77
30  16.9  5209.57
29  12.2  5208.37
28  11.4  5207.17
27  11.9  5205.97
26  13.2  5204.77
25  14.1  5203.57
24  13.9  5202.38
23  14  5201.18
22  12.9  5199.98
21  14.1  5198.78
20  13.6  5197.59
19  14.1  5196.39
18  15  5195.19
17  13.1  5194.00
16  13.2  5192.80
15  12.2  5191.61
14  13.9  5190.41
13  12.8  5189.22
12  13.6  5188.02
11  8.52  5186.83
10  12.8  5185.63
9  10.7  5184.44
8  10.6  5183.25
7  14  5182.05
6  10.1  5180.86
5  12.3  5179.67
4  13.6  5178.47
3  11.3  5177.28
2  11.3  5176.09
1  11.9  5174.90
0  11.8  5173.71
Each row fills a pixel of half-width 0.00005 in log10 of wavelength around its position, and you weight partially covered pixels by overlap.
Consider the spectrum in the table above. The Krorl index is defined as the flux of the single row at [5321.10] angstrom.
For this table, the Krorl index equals 16.9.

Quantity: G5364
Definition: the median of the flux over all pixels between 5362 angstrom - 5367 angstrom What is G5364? 14.4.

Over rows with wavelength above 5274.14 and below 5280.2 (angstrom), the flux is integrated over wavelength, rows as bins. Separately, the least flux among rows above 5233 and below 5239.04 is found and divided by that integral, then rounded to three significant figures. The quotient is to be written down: 0.138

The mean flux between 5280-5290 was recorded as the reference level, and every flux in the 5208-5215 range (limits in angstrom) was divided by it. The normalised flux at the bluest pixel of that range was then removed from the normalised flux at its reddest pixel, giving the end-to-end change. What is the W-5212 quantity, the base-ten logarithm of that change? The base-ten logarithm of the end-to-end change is -0.79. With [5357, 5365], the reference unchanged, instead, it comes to -1.06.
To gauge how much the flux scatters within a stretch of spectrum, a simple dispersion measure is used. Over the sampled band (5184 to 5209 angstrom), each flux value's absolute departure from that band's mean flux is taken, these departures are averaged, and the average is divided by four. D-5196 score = 0.258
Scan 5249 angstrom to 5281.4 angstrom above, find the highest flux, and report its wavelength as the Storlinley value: 5275.96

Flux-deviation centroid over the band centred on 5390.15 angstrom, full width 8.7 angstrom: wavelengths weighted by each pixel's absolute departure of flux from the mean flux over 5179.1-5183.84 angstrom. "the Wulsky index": 5389.4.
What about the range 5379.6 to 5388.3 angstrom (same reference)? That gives 5384.0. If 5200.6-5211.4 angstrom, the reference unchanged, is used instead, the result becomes 5206.3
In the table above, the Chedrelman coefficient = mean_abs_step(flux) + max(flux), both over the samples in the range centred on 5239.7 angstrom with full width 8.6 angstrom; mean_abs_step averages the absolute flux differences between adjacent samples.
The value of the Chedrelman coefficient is 17.5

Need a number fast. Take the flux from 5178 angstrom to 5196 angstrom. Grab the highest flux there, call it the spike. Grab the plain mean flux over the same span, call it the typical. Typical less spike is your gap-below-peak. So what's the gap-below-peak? -2.6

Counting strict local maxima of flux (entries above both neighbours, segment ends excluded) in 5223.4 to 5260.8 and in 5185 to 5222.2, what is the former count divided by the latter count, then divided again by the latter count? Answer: 0.090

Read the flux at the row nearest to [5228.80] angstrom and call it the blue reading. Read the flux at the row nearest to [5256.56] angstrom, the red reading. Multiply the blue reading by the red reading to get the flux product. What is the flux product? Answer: 210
